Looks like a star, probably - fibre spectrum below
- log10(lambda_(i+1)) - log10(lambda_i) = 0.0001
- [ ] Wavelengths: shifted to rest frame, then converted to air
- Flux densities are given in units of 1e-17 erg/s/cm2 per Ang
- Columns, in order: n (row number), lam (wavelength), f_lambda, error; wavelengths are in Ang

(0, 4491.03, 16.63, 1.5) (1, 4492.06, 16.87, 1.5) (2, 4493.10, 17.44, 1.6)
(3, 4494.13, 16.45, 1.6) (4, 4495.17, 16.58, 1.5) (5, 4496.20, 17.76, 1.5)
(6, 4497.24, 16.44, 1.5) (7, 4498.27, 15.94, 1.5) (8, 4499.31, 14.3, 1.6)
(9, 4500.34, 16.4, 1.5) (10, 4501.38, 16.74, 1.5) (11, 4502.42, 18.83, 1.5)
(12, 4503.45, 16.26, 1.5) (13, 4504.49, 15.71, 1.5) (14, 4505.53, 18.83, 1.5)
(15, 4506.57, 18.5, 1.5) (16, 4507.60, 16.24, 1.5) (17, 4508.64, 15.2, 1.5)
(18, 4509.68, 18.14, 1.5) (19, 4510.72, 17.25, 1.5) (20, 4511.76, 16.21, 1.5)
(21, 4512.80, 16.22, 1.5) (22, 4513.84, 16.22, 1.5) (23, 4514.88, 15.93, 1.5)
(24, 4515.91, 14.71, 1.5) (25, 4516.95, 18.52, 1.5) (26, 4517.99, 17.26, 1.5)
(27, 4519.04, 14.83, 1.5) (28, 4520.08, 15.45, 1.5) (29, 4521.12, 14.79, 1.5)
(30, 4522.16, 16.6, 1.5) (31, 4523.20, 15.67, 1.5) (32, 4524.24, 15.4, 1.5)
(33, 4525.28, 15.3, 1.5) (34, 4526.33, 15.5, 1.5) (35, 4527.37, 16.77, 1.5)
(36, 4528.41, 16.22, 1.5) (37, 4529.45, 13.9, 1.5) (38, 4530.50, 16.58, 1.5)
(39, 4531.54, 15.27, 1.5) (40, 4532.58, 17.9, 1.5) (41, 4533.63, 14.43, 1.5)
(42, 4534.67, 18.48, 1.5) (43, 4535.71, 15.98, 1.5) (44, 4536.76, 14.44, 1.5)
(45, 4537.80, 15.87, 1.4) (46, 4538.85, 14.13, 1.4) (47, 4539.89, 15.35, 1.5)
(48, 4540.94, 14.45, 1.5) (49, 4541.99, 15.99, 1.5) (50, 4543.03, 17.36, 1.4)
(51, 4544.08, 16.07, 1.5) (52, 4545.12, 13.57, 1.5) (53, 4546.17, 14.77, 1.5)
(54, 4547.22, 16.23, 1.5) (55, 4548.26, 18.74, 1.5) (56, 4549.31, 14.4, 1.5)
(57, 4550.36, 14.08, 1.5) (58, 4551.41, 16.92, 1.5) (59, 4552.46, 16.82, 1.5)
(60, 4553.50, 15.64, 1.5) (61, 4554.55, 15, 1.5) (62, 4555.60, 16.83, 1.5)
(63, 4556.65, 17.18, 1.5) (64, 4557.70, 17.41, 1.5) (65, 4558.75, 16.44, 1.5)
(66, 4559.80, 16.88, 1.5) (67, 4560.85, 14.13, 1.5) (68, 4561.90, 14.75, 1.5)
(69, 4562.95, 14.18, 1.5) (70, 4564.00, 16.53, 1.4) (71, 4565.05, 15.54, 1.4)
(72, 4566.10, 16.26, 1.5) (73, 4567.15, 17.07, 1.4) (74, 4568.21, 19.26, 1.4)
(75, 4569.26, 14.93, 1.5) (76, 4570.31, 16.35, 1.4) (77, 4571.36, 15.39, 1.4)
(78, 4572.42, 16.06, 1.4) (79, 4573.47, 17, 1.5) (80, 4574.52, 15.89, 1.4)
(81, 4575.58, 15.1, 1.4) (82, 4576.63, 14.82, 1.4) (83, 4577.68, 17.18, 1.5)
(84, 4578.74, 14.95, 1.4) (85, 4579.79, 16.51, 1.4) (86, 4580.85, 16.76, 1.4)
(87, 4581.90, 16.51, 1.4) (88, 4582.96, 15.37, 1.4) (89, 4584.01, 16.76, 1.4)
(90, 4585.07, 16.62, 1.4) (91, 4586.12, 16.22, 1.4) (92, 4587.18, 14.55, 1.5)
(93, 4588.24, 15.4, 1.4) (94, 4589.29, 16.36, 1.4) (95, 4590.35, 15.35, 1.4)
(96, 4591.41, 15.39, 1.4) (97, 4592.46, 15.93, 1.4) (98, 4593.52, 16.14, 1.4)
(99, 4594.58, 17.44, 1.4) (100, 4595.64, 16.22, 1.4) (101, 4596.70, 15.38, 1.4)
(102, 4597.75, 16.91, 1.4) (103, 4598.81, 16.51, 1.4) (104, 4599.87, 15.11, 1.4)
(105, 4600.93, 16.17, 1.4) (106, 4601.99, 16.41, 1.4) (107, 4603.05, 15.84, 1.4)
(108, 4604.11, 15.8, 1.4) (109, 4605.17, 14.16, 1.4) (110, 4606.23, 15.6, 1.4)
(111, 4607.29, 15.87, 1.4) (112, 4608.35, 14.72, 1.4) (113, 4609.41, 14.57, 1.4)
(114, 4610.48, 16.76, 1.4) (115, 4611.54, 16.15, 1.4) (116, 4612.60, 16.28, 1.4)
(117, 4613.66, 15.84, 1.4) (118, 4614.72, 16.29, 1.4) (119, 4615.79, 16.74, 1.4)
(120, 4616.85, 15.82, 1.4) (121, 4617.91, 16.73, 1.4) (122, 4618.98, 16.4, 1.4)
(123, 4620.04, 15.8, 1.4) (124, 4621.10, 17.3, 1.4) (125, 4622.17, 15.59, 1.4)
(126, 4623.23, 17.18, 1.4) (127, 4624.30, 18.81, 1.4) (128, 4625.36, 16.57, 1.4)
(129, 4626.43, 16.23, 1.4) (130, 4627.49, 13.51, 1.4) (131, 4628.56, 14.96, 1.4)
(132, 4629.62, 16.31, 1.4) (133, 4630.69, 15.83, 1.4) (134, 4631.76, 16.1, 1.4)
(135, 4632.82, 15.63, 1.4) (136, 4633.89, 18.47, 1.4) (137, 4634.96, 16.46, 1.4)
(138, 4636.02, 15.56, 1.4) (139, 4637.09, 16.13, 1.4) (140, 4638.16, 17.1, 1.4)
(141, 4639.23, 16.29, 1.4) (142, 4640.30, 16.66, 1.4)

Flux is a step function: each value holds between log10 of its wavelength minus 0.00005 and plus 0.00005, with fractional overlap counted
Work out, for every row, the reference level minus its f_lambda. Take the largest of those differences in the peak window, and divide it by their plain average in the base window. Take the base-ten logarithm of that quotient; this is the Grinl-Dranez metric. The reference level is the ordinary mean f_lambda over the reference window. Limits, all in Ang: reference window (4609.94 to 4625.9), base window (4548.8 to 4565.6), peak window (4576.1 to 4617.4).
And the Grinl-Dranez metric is 0.50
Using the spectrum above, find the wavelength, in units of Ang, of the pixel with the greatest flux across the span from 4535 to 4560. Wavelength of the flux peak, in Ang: 4548.26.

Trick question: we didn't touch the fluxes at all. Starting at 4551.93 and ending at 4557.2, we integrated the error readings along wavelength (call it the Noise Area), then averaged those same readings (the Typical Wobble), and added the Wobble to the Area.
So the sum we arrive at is 9.4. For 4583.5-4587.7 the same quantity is 7.4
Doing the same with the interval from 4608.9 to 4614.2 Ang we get 8.8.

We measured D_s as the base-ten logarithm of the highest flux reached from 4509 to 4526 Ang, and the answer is 1.27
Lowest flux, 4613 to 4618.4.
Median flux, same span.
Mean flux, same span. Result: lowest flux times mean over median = 15.8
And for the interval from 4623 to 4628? 13.4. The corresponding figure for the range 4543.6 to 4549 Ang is 13.4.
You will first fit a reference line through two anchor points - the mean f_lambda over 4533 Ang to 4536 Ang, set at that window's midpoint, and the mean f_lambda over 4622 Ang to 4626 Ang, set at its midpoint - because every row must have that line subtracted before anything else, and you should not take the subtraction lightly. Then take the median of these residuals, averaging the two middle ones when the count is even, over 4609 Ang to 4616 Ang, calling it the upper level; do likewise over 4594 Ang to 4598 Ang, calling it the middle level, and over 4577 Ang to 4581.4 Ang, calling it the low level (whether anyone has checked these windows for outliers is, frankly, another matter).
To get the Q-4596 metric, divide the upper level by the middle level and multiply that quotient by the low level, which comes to 0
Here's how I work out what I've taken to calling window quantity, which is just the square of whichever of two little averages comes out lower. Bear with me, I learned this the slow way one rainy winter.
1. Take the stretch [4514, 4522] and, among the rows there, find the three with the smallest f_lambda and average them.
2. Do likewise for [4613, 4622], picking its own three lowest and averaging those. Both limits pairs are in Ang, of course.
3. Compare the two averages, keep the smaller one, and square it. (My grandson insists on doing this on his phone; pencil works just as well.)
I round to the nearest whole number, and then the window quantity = 218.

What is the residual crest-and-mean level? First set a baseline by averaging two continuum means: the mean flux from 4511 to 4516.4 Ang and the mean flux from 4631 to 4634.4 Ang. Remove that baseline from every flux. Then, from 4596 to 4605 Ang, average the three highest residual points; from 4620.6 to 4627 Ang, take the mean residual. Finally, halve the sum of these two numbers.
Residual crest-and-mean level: 0.5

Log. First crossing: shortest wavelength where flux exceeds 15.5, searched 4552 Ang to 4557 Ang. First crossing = 4552.46 Ang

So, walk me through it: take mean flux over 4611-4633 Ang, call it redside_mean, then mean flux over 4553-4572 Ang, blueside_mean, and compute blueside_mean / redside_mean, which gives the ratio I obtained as 0.99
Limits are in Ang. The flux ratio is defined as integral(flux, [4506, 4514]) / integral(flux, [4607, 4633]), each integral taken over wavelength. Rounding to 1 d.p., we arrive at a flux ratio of 0.3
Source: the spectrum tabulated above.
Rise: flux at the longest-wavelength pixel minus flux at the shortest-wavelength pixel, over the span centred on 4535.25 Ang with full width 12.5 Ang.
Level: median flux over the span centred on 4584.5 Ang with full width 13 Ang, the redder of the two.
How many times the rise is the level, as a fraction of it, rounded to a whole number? 30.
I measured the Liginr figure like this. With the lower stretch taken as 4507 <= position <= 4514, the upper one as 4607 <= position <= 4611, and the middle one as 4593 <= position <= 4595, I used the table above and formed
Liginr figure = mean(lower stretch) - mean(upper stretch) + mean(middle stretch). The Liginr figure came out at 17.8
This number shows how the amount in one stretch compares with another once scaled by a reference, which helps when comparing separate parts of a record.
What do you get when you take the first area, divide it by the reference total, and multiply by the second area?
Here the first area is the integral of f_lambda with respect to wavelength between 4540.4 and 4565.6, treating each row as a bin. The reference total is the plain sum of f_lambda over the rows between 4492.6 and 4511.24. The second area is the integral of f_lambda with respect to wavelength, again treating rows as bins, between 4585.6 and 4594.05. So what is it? 174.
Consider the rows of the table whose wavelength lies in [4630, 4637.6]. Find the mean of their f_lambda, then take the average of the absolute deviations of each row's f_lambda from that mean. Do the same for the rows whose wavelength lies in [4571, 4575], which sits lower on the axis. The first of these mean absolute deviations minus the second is 0.2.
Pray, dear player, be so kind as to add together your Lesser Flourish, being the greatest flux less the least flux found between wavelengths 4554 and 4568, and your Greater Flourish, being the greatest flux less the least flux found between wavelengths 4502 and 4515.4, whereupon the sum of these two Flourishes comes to 6.9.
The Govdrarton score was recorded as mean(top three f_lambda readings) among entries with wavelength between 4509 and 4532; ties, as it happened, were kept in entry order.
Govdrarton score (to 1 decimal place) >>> 18.0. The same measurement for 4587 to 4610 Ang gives 17.0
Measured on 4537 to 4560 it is 17.8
